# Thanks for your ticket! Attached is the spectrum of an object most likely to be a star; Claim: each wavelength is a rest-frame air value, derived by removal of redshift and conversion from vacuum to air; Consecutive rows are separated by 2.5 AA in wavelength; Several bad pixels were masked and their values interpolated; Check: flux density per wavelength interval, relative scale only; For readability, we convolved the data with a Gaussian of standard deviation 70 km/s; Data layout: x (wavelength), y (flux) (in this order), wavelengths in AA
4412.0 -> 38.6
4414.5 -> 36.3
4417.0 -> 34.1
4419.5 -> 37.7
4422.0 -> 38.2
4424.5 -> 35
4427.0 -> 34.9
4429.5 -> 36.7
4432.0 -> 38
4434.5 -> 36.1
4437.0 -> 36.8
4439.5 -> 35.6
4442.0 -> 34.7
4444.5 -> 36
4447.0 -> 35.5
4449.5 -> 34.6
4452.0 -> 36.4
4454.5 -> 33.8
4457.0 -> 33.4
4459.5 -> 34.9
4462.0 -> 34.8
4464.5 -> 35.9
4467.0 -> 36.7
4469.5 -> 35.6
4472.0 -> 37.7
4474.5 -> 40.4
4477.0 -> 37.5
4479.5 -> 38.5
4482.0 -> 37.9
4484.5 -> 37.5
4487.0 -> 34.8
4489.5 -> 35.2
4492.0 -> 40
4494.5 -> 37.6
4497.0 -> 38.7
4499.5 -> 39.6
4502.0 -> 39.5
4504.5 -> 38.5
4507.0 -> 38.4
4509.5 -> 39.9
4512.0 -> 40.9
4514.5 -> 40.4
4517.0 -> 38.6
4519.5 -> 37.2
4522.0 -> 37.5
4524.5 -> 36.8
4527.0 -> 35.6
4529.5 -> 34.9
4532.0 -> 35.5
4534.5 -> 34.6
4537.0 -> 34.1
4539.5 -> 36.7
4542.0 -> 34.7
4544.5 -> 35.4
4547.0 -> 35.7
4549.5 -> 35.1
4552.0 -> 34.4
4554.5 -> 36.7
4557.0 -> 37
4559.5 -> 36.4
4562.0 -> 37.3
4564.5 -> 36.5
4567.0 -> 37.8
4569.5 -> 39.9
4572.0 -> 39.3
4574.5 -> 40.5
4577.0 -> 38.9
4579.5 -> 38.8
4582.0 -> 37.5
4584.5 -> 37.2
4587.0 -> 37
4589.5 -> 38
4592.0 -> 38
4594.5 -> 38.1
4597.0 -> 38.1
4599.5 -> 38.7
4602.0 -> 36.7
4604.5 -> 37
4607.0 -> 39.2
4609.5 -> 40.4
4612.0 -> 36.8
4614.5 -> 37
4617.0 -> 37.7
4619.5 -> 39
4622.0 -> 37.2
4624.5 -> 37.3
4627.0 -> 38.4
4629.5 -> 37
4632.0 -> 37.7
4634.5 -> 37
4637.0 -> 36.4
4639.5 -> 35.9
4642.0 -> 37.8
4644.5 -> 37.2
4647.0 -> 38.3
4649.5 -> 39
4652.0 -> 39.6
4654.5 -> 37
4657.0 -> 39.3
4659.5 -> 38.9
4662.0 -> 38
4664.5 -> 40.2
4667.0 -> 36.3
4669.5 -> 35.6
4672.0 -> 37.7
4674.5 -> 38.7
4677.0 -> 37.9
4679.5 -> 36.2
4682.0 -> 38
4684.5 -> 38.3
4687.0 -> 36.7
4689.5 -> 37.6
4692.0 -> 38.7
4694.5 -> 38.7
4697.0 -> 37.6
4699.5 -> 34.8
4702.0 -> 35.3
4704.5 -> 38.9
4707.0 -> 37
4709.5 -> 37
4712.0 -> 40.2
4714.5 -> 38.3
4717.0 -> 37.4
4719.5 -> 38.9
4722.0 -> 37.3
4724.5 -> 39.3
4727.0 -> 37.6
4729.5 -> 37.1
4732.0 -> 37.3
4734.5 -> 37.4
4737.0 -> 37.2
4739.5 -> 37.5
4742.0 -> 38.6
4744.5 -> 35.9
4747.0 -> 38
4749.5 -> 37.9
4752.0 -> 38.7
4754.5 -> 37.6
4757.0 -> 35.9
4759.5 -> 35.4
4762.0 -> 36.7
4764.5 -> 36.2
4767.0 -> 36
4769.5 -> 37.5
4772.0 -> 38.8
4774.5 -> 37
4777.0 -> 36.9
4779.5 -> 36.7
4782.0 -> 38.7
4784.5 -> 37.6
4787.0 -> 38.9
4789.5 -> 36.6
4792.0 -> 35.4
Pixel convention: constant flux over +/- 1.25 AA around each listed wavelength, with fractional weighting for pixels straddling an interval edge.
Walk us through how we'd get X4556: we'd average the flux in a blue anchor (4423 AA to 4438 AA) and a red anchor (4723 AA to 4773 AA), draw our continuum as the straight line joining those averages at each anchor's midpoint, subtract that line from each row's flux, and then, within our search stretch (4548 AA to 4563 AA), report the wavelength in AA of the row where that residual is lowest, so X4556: 4552.0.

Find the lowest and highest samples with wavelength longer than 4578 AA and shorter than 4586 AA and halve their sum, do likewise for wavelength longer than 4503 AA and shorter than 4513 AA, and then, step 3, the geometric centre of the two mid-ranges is 38.8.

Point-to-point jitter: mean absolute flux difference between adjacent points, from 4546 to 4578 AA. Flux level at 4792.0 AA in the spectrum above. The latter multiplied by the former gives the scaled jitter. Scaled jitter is 38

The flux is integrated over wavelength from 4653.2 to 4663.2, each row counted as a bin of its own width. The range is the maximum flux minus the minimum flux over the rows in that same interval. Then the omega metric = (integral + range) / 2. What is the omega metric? 193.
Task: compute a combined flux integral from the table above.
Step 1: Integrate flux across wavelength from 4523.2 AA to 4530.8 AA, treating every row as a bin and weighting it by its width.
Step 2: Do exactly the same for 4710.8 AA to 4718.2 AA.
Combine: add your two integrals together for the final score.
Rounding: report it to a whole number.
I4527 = 558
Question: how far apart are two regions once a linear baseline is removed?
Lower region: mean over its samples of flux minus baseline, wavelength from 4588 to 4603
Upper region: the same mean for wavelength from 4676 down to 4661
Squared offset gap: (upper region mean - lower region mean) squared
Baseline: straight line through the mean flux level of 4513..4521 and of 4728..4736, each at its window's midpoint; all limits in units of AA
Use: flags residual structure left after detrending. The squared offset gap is 0.1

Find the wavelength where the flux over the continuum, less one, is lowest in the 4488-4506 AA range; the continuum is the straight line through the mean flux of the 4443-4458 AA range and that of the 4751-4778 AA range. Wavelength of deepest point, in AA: 4489.5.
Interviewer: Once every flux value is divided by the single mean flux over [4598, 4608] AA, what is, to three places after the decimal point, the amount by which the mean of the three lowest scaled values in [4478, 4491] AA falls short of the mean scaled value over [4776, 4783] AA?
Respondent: 0.042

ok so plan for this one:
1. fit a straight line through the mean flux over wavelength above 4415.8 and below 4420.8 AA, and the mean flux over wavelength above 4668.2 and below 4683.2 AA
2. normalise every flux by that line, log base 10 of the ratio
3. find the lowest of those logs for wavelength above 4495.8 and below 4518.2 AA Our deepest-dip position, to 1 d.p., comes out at 4507.0 AA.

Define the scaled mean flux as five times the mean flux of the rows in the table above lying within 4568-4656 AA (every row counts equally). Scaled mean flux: 190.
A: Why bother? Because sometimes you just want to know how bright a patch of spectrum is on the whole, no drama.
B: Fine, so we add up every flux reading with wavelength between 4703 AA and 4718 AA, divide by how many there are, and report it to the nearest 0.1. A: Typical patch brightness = 38.1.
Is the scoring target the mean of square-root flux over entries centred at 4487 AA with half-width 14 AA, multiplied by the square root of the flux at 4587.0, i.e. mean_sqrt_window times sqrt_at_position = 37.5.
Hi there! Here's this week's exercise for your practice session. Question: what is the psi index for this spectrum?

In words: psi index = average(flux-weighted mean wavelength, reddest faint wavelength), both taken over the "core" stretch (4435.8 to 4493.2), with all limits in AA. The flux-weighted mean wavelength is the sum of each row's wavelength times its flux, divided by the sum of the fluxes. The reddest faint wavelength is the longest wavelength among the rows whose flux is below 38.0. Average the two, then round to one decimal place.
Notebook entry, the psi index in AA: 4477.2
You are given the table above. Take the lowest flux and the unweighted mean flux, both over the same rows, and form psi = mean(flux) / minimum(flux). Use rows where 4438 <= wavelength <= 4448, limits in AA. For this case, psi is 1.02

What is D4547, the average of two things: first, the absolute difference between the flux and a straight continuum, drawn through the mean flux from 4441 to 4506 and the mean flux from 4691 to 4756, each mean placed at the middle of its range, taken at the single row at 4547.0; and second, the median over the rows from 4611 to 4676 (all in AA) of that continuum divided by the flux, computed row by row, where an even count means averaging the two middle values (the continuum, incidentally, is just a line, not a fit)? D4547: 1.2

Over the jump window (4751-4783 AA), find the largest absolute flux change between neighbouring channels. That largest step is 2.0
